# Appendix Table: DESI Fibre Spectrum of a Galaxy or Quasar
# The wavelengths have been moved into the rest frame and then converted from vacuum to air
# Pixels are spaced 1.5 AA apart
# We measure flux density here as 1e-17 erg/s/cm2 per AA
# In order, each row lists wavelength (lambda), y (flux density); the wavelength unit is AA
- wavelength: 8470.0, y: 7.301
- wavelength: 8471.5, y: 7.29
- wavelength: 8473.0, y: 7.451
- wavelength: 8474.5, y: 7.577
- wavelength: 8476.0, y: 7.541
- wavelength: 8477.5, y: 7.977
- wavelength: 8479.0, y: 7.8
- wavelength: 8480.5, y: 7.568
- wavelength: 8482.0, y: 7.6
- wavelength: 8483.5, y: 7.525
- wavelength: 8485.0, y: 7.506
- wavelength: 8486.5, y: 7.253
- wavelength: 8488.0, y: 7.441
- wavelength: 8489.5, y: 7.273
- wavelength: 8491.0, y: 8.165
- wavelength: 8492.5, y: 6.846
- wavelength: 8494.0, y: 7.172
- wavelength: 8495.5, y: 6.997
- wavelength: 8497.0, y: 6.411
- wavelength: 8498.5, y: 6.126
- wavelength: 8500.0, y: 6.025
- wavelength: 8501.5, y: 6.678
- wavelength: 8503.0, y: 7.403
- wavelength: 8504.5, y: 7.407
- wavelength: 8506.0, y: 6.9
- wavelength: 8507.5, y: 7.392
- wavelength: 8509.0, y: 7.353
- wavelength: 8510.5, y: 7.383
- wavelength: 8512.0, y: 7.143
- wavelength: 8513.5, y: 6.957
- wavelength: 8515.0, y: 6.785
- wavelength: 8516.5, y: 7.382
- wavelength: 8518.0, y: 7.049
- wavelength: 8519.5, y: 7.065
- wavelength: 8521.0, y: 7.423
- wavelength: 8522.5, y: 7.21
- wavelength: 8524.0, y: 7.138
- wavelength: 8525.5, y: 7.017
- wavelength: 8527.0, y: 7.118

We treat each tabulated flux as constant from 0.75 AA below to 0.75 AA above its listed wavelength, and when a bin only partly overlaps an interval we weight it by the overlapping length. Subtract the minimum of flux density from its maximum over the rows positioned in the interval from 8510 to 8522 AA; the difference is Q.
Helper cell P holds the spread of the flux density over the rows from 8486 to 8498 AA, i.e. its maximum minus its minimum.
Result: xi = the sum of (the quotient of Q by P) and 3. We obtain 3.4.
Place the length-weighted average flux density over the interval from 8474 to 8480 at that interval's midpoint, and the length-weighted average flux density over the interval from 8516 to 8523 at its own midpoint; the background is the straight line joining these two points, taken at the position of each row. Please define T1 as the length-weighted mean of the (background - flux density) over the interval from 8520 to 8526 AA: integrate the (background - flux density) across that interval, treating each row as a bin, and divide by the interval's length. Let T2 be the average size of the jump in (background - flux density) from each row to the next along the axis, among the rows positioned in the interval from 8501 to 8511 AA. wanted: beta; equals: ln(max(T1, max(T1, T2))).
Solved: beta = -1.2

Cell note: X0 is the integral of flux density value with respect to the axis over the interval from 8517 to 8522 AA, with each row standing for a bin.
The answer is 36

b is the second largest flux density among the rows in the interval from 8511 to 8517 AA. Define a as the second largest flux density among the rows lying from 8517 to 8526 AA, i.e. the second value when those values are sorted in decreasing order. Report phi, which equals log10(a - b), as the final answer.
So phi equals -1.17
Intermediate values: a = 7.21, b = 7.143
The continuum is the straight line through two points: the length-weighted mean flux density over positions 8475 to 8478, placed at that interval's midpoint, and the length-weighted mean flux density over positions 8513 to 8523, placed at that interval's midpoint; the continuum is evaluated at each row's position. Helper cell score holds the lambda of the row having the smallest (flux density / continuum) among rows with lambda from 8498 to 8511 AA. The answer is 8500.0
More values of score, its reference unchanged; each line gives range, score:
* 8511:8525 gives 8515.0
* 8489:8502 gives 8500.0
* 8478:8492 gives 8486.5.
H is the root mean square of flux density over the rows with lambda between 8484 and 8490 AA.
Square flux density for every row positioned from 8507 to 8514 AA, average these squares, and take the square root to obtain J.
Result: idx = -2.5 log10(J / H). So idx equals 0.018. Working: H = 7.4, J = 7.2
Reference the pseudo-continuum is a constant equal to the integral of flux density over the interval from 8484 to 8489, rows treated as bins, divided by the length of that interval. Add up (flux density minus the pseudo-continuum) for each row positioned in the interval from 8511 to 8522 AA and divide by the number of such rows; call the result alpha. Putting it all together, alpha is -0.3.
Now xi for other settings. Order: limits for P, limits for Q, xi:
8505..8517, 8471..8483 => 4.1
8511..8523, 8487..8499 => 6.2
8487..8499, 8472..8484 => 3.3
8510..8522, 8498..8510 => 5.2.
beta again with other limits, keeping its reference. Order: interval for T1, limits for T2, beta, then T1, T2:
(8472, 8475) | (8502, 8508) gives -1.1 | 0.27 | 0.34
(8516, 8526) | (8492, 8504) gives -0.9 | 0.02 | 0.40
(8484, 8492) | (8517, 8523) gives -1.6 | 0.09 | 0.20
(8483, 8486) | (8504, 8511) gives -1.3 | 0.14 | 0.27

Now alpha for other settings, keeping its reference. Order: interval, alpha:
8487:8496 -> -0.1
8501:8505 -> -0.2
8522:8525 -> -0.2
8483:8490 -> 0.0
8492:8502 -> -0.8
